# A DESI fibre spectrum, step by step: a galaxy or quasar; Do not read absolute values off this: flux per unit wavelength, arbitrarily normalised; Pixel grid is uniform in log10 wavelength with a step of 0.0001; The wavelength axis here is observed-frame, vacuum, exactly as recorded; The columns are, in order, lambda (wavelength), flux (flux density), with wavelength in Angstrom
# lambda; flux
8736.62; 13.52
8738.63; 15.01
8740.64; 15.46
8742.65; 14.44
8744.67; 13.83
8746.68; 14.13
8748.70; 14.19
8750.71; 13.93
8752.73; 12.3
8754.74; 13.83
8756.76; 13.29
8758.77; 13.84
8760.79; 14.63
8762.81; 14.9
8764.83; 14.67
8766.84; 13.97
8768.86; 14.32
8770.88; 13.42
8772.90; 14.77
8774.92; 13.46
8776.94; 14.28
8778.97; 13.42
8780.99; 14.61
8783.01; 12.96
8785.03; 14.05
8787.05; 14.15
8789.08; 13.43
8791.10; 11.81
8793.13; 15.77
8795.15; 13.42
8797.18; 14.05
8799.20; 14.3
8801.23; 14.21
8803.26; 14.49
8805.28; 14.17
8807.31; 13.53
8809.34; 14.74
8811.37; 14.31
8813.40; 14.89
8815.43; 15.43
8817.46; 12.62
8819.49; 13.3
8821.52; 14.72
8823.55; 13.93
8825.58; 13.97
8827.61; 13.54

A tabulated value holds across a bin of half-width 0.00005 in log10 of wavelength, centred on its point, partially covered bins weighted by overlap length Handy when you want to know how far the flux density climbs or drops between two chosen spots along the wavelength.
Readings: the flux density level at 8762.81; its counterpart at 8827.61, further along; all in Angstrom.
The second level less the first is -1.4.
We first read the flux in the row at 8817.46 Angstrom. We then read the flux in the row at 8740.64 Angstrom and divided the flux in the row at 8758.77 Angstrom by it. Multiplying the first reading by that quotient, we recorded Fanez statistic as 11.3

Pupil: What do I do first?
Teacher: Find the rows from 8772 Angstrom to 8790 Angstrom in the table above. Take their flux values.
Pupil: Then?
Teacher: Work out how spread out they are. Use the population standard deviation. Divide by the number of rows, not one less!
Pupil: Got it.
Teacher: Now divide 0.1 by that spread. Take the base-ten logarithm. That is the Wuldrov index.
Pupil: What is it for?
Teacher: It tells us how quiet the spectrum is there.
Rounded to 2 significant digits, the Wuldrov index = -0.76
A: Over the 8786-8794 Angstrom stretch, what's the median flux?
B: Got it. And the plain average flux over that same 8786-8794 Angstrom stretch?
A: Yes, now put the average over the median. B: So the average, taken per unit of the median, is 1.00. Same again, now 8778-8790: 1.00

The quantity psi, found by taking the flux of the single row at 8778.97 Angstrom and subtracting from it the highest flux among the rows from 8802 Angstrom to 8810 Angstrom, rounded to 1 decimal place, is -1.3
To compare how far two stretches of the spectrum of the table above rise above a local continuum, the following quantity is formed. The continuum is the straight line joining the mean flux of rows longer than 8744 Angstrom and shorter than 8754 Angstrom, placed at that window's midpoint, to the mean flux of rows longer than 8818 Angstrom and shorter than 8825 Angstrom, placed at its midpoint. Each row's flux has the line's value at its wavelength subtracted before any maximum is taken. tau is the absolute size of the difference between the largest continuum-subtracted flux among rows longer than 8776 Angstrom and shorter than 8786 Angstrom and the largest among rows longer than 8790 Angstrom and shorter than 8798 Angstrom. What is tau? 1.1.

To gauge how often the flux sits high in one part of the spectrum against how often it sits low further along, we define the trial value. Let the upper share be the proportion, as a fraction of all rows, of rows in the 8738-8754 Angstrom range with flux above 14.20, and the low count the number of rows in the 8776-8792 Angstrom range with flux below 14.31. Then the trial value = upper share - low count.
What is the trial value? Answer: -6.6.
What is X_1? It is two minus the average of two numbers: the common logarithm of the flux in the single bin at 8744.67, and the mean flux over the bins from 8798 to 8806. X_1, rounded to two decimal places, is -5.72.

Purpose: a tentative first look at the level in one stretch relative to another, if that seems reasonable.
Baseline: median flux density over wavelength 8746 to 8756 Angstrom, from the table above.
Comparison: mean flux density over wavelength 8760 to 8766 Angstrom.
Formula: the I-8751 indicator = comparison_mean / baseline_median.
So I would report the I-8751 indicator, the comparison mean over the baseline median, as 1.06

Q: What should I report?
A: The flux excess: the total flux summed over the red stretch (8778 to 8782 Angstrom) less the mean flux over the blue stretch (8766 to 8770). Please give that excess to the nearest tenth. 13.9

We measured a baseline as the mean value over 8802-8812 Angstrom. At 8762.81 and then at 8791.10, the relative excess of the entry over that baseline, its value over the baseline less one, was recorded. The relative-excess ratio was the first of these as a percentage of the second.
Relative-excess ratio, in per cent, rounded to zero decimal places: -27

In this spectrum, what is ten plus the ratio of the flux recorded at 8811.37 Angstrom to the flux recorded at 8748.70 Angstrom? 11.0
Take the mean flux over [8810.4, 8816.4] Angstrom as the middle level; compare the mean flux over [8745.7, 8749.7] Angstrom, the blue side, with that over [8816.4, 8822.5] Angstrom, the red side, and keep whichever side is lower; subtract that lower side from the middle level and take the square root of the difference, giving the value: 1.15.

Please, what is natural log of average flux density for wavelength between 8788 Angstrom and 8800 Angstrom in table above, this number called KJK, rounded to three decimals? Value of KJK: 2.624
